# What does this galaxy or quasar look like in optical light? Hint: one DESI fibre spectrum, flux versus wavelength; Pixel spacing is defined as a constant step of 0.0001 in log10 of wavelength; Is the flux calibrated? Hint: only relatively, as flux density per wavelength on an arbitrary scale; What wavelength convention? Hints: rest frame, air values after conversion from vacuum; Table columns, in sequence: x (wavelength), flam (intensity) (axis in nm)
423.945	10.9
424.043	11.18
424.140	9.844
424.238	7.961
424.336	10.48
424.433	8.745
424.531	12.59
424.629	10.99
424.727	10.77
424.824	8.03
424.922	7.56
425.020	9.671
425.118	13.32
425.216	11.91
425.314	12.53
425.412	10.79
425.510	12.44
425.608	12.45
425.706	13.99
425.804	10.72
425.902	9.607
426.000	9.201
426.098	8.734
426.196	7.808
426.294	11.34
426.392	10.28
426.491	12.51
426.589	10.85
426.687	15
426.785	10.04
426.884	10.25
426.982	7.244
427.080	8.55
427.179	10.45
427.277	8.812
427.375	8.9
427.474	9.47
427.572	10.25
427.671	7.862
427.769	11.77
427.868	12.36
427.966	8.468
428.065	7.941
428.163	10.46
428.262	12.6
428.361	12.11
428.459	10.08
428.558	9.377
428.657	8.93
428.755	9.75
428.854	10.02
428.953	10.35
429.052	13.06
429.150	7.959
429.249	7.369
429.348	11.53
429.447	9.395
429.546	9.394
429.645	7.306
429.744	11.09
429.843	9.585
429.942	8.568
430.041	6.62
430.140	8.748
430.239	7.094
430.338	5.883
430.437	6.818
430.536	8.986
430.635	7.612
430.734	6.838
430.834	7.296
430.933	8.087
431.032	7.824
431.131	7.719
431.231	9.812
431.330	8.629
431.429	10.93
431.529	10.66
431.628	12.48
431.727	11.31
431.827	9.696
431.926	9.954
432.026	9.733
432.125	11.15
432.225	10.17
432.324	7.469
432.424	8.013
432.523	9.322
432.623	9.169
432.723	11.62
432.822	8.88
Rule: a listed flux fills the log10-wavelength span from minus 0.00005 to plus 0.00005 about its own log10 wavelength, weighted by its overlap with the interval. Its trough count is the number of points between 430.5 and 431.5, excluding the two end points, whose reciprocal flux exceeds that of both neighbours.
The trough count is 3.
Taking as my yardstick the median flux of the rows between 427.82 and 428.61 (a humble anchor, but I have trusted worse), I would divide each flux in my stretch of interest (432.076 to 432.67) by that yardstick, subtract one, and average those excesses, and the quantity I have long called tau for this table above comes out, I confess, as -0.10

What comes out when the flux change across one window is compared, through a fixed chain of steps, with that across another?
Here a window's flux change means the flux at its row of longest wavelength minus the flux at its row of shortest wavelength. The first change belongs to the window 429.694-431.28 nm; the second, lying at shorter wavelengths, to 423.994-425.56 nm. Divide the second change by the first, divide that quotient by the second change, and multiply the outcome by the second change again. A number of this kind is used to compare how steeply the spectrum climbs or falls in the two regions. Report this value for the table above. -1.0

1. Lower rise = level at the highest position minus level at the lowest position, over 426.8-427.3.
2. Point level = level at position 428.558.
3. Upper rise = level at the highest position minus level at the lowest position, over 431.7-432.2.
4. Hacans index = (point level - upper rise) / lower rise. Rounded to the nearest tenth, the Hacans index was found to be -6.6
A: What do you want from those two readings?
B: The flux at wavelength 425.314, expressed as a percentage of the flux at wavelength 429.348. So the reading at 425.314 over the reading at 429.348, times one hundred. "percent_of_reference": 109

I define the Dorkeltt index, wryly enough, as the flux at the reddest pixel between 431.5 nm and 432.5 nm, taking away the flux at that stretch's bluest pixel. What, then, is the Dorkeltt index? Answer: -2.6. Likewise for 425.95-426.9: 1.0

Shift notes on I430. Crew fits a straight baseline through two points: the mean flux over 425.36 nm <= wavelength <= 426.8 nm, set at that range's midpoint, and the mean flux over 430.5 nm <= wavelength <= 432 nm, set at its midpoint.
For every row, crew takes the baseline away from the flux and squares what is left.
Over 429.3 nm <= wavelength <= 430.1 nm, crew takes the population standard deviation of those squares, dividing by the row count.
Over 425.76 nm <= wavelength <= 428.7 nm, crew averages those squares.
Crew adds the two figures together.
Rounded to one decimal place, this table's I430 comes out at 6.4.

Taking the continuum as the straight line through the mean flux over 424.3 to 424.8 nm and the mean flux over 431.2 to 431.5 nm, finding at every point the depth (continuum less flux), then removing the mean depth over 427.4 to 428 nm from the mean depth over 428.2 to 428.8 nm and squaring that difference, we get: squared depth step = 0.3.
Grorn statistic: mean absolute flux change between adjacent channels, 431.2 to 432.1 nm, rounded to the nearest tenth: 1.1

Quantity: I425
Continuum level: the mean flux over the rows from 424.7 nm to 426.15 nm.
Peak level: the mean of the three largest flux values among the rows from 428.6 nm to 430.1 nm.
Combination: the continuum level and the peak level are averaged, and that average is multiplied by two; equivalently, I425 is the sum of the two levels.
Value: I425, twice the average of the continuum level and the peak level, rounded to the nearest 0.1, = 22.7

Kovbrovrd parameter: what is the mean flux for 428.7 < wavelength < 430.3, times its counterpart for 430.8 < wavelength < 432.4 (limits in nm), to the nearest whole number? 88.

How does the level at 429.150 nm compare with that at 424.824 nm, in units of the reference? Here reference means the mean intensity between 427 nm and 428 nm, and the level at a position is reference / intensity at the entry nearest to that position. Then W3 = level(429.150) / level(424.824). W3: 1.0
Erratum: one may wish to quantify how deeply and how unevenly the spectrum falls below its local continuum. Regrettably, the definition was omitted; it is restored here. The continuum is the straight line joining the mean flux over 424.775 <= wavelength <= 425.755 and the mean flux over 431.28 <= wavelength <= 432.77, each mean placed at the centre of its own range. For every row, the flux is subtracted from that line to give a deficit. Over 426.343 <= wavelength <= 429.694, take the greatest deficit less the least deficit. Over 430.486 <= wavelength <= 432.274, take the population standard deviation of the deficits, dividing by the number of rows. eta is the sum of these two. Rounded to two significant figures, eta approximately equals 9.3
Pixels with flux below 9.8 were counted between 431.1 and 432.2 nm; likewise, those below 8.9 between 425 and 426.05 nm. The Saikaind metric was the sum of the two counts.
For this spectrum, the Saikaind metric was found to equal 4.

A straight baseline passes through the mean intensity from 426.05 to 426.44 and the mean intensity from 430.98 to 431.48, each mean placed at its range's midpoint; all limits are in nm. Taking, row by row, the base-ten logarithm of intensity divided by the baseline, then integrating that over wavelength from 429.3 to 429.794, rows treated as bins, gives 0.010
